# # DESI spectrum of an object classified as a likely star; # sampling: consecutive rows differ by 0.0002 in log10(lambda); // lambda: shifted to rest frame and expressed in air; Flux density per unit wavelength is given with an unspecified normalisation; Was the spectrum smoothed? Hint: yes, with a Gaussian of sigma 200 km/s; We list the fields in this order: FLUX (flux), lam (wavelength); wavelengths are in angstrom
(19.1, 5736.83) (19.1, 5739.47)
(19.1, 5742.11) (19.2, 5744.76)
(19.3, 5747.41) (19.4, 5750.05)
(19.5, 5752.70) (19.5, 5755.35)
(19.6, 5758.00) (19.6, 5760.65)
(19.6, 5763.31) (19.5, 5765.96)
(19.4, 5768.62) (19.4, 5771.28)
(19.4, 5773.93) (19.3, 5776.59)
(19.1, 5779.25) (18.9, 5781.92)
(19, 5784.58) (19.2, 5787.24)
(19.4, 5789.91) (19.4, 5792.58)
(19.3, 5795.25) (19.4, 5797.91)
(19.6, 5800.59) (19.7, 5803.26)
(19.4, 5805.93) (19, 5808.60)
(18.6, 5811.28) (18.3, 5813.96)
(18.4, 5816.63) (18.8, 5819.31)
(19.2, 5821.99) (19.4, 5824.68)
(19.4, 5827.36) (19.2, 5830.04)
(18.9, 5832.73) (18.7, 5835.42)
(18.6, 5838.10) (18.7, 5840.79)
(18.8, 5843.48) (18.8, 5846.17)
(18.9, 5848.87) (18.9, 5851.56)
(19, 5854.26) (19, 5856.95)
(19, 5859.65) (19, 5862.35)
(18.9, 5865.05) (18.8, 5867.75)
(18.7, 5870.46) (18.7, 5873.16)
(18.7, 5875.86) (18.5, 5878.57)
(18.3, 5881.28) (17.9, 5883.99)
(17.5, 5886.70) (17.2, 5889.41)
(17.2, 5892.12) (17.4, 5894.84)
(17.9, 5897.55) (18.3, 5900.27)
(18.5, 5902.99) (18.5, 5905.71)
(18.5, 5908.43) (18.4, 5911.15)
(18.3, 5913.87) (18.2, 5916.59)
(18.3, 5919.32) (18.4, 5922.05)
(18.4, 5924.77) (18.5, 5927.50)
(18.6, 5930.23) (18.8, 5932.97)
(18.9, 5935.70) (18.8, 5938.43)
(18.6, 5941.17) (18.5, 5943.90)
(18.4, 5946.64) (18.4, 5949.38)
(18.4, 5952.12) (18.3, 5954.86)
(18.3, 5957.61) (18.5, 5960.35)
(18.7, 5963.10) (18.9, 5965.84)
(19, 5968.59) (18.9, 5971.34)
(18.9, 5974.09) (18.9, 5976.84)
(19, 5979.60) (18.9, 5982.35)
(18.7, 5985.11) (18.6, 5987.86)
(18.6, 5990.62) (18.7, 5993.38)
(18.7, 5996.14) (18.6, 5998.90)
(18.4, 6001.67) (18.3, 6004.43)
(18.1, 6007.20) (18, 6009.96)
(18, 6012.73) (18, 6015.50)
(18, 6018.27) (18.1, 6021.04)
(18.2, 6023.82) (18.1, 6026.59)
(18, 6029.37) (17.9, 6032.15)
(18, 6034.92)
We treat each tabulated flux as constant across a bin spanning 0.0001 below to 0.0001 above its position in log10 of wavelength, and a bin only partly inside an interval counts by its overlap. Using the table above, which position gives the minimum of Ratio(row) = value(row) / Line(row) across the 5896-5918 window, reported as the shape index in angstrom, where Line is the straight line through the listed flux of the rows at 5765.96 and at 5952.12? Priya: 5897.55 angstrom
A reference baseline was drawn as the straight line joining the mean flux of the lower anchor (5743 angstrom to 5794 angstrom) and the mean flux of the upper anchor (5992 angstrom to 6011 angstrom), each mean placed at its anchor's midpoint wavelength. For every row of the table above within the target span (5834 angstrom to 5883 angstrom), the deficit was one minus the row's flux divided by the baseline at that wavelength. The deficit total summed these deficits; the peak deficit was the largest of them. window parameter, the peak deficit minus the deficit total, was -0.2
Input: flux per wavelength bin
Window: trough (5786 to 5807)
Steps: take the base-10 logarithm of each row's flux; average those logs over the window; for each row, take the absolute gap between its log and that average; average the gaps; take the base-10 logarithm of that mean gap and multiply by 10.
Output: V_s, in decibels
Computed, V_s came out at -26.0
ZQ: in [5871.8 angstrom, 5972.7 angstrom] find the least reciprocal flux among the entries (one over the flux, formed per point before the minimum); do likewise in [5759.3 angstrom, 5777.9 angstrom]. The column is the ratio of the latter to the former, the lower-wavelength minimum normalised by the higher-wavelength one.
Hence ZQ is 0.97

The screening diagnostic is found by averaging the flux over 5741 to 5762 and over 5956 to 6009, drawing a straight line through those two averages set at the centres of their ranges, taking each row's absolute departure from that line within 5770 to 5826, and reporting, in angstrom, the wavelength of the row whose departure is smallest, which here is 5776.59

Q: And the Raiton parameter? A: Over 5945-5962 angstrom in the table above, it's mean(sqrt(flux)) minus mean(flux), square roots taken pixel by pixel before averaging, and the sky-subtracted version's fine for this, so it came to -14.1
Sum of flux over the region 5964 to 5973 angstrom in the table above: 56.8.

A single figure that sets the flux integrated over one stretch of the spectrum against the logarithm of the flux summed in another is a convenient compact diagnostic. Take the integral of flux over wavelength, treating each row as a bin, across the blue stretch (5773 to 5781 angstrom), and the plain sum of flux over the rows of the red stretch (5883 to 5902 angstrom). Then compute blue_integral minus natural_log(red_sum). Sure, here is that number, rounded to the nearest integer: 149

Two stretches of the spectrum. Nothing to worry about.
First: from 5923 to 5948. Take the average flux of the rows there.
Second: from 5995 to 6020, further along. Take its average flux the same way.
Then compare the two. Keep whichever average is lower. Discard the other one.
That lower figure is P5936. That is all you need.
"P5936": 18.2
